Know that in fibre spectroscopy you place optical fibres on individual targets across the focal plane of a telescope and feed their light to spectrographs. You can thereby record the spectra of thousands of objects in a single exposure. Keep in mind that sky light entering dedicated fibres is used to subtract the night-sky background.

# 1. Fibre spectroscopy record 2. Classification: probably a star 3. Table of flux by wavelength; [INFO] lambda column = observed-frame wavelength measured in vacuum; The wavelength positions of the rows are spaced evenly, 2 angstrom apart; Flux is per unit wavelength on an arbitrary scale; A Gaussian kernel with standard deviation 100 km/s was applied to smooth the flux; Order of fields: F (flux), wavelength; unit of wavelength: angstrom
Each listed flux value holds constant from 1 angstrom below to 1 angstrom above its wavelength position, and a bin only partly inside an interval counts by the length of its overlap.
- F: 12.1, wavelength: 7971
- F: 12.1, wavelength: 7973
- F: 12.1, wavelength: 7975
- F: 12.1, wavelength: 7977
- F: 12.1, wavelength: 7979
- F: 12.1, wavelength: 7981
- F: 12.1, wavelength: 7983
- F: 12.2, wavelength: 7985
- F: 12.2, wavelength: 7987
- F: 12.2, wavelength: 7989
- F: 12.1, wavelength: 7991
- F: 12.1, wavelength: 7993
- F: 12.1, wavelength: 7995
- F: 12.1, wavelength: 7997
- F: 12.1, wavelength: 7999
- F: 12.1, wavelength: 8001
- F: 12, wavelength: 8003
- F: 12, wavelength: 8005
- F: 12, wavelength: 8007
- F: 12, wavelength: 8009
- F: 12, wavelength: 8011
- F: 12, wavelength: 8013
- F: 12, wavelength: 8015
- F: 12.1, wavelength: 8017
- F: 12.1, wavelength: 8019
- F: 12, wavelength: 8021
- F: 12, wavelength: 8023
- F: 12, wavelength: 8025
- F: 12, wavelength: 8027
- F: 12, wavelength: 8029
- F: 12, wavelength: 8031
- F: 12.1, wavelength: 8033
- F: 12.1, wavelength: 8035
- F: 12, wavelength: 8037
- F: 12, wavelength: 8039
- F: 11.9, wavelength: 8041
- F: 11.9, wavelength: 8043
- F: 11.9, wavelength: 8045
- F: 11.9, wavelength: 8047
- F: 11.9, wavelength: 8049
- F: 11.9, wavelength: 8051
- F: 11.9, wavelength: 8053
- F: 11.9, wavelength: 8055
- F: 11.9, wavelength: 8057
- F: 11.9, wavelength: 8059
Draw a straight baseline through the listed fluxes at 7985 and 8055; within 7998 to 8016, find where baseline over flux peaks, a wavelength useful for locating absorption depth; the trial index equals 8003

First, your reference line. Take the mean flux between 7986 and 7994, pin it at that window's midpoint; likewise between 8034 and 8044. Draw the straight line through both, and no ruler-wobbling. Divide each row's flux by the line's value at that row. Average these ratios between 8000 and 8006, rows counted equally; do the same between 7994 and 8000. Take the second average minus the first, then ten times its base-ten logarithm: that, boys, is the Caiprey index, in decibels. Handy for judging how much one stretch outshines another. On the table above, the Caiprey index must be -24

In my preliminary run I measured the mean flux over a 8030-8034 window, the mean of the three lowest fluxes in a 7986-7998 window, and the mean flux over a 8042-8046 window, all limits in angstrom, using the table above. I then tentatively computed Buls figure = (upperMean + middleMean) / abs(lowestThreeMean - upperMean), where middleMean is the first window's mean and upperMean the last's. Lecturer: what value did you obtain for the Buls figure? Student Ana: 120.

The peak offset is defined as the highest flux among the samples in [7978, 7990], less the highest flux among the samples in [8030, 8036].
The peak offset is 0.10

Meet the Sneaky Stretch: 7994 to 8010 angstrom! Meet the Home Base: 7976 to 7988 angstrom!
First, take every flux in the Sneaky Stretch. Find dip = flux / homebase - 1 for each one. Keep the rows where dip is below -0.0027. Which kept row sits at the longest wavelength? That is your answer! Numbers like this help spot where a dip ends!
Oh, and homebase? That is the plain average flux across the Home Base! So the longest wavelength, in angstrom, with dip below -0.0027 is 8009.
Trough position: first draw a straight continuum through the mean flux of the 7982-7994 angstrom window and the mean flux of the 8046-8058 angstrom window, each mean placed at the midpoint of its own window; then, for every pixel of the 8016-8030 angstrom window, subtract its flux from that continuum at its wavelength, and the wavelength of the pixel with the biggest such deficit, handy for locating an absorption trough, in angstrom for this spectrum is 8021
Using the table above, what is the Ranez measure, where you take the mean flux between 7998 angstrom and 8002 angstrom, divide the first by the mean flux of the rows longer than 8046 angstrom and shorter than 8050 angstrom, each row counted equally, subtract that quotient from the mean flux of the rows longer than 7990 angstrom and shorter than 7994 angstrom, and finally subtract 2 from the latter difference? 9.08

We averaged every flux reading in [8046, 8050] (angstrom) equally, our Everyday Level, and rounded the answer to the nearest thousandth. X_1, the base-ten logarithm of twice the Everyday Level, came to 1.377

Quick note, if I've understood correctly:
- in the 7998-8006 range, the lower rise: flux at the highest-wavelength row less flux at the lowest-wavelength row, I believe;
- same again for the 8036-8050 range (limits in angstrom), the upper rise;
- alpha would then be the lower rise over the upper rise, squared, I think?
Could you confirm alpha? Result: 1.0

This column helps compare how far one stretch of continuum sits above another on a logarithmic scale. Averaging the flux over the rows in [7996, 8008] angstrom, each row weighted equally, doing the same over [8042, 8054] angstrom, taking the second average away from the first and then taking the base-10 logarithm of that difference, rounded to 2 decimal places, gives -0.82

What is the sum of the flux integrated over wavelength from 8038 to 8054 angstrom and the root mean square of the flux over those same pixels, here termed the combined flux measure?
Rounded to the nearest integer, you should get 203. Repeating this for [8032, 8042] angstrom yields 132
